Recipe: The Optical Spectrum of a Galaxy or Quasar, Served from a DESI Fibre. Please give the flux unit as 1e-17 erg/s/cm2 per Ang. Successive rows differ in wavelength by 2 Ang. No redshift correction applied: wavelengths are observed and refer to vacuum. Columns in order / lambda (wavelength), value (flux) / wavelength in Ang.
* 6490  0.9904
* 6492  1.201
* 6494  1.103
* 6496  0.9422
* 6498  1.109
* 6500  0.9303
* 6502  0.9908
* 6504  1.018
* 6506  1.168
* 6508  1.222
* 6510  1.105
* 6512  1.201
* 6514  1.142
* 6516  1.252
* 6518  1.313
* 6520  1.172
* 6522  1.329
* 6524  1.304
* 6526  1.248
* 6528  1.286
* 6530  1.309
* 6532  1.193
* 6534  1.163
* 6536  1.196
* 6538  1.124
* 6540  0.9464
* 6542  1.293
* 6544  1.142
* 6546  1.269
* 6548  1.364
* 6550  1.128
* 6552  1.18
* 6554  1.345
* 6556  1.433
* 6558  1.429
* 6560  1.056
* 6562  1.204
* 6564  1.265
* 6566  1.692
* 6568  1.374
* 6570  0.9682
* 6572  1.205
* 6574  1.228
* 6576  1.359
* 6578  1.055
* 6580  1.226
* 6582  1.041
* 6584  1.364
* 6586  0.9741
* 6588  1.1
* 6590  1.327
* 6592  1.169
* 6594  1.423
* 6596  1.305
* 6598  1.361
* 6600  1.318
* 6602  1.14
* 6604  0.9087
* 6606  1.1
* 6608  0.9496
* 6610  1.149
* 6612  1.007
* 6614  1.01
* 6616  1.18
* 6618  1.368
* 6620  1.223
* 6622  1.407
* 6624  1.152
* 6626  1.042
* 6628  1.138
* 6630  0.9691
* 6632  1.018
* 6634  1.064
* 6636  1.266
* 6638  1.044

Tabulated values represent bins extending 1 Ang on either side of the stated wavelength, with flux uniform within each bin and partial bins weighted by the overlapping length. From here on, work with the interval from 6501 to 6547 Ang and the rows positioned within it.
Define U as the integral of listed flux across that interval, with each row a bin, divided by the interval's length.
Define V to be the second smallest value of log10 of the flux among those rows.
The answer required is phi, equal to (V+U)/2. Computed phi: 0.59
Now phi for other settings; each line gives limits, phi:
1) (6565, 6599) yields 0.62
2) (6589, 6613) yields 0.58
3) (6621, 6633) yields 0.56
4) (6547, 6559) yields 0.69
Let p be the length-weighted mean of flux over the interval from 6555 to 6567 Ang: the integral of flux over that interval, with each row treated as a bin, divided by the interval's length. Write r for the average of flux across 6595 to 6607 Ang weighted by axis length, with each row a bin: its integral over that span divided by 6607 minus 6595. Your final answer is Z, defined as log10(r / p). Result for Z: -0.05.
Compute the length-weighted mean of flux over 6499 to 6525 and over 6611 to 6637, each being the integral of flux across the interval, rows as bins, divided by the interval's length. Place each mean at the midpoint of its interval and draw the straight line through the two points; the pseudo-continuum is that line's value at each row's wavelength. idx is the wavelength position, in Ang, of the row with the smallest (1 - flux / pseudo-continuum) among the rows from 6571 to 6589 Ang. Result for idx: 6584 Ang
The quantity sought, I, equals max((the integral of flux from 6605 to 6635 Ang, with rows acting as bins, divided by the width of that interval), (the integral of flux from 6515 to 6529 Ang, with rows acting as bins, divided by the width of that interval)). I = 1.27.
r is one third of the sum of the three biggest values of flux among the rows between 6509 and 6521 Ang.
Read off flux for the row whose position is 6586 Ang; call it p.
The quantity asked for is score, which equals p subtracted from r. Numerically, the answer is 0.28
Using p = 0.9741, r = 1.26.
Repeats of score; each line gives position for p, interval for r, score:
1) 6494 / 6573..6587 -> 0.21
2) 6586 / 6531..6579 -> 0.54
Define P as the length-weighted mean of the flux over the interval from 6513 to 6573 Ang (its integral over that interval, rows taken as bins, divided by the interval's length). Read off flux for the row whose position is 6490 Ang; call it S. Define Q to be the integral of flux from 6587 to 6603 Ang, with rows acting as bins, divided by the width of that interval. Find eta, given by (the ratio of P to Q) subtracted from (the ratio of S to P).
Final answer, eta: -0.19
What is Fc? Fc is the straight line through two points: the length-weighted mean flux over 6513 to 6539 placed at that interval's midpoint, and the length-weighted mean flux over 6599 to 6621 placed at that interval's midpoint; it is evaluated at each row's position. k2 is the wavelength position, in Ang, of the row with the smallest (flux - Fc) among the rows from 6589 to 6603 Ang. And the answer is 6602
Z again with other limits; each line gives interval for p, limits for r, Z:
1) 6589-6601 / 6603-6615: -0.11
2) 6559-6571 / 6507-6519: -0.02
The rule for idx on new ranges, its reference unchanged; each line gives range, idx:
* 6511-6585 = 6566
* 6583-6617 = 6594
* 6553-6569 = 6566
